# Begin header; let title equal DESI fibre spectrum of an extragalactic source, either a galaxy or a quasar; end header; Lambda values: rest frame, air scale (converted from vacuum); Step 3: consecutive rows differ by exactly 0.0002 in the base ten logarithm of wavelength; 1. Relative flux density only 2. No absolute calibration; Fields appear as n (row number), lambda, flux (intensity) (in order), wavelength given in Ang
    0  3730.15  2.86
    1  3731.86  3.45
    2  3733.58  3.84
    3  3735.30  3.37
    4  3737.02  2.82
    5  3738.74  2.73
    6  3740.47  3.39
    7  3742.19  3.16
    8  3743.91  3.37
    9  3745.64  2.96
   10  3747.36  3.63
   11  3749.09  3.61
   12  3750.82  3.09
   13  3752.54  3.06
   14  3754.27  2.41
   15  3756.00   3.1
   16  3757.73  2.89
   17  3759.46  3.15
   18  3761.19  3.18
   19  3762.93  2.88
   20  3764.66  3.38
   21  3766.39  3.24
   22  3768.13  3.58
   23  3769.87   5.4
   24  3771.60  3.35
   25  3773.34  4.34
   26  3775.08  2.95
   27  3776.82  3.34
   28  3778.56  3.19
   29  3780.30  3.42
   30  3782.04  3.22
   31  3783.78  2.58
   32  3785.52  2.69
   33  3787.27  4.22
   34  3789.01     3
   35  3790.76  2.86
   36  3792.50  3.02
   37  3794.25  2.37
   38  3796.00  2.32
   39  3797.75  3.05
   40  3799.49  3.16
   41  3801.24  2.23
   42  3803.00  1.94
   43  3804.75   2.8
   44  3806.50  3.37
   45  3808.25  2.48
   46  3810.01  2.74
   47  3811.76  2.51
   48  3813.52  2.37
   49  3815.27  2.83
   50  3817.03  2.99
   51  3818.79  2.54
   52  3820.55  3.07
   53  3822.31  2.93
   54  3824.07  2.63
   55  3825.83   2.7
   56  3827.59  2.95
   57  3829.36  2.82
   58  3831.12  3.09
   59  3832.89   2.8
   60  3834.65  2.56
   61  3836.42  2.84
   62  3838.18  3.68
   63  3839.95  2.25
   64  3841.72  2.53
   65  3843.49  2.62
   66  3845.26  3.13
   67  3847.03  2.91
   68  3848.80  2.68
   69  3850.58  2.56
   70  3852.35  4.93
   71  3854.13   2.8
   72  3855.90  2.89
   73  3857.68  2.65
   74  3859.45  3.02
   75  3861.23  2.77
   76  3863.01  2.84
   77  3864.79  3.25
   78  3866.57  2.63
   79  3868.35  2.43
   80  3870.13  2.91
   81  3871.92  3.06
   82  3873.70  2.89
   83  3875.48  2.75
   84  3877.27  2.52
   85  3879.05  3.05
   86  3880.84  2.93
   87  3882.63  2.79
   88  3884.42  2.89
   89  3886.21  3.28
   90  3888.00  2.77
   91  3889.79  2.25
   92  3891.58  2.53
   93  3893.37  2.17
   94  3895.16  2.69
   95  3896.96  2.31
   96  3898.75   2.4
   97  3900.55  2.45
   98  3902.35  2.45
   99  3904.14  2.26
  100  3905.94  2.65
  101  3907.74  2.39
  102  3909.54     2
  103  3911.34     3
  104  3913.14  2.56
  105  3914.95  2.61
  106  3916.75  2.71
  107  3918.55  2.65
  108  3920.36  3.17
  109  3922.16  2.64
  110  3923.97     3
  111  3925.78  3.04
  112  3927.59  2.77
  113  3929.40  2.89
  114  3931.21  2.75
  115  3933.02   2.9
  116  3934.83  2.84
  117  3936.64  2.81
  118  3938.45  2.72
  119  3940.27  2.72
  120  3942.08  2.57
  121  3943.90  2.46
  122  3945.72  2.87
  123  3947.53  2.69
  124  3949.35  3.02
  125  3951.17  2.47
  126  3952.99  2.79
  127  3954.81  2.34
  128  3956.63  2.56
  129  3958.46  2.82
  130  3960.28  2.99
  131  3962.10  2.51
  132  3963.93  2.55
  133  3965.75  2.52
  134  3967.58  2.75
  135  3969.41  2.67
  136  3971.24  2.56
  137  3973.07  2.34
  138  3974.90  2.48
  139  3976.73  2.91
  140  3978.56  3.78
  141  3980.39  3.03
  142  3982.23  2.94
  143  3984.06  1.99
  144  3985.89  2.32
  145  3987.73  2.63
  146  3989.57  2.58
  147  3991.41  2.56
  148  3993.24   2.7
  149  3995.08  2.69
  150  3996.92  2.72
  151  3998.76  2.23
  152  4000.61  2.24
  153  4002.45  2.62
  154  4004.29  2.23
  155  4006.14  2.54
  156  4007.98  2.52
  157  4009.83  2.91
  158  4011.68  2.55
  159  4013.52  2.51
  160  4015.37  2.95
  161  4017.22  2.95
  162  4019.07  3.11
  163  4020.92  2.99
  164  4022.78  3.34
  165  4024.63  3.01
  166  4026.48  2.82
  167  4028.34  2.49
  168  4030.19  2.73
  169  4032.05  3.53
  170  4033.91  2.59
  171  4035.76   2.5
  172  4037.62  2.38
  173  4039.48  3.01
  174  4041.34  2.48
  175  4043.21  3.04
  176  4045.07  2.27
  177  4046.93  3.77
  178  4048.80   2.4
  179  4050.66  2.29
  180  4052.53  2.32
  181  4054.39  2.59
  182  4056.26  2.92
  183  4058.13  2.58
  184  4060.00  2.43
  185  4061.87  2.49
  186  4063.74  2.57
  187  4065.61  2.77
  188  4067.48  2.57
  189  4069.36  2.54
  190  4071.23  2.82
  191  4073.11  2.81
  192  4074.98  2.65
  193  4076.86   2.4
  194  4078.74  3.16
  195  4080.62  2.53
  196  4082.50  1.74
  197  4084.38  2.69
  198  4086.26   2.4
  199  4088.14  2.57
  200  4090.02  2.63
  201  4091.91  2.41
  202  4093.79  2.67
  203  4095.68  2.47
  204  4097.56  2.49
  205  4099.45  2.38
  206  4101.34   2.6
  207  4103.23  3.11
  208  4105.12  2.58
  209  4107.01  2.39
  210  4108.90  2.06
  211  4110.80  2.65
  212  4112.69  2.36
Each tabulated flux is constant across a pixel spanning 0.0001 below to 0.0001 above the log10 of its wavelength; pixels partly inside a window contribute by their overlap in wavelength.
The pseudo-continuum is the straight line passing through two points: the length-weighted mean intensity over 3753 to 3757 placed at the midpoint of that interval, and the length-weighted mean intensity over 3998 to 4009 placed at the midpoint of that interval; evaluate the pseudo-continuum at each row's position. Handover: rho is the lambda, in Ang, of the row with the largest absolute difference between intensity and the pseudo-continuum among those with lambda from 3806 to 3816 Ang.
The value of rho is 3806.50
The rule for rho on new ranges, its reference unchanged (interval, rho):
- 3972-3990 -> 3978.56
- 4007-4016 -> 4015.37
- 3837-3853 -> 3852.35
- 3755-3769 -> 3768.13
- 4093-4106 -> 4103.23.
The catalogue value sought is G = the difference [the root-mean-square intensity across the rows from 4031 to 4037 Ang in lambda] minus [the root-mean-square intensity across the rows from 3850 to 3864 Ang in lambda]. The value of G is -0.23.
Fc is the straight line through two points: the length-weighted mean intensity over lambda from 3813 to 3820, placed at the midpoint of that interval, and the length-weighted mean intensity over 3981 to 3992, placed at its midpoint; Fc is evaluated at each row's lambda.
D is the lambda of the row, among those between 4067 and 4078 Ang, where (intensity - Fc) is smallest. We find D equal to 4076.86 Ang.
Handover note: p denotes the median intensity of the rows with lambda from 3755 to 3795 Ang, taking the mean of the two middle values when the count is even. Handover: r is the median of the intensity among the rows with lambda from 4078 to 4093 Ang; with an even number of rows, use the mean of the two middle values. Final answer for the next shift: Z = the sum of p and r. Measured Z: 5.73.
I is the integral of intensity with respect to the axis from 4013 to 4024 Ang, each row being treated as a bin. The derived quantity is 32.9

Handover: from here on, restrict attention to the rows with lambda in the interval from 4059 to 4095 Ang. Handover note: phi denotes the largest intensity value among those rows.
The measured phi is 3.16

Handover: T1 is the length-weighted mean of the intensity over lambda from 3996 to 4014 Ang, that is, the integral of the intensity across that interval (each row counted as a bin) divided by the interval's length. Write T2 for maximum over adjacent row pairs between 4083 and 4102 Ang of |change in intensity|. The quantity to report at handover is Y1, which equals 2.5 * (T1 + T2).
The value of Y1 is 7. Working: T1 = 2.51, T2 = 0.29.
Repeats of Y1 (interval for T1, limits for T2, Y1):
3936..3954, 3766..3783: 12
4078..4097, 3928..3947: 7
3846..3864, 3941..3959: 9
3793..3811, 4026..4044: 9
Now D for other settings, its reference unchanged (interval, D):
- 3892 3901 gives 3893.37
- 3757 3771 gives 3762.93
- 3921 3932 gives 3922.16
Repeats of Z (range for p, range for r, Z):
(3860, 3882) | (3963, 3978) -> 5.42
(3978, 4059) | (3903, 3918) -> 5.19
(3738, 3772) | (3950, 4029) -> 5.79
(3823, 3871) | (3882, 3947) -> 5.50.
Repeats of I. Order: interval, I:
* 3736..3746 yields 30.8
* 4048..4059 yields 27.7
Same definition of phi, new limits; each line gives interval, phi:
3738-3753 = 3.63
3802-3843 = 3.68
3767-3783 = 5.4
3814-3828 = 3.07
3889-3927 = 3.17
